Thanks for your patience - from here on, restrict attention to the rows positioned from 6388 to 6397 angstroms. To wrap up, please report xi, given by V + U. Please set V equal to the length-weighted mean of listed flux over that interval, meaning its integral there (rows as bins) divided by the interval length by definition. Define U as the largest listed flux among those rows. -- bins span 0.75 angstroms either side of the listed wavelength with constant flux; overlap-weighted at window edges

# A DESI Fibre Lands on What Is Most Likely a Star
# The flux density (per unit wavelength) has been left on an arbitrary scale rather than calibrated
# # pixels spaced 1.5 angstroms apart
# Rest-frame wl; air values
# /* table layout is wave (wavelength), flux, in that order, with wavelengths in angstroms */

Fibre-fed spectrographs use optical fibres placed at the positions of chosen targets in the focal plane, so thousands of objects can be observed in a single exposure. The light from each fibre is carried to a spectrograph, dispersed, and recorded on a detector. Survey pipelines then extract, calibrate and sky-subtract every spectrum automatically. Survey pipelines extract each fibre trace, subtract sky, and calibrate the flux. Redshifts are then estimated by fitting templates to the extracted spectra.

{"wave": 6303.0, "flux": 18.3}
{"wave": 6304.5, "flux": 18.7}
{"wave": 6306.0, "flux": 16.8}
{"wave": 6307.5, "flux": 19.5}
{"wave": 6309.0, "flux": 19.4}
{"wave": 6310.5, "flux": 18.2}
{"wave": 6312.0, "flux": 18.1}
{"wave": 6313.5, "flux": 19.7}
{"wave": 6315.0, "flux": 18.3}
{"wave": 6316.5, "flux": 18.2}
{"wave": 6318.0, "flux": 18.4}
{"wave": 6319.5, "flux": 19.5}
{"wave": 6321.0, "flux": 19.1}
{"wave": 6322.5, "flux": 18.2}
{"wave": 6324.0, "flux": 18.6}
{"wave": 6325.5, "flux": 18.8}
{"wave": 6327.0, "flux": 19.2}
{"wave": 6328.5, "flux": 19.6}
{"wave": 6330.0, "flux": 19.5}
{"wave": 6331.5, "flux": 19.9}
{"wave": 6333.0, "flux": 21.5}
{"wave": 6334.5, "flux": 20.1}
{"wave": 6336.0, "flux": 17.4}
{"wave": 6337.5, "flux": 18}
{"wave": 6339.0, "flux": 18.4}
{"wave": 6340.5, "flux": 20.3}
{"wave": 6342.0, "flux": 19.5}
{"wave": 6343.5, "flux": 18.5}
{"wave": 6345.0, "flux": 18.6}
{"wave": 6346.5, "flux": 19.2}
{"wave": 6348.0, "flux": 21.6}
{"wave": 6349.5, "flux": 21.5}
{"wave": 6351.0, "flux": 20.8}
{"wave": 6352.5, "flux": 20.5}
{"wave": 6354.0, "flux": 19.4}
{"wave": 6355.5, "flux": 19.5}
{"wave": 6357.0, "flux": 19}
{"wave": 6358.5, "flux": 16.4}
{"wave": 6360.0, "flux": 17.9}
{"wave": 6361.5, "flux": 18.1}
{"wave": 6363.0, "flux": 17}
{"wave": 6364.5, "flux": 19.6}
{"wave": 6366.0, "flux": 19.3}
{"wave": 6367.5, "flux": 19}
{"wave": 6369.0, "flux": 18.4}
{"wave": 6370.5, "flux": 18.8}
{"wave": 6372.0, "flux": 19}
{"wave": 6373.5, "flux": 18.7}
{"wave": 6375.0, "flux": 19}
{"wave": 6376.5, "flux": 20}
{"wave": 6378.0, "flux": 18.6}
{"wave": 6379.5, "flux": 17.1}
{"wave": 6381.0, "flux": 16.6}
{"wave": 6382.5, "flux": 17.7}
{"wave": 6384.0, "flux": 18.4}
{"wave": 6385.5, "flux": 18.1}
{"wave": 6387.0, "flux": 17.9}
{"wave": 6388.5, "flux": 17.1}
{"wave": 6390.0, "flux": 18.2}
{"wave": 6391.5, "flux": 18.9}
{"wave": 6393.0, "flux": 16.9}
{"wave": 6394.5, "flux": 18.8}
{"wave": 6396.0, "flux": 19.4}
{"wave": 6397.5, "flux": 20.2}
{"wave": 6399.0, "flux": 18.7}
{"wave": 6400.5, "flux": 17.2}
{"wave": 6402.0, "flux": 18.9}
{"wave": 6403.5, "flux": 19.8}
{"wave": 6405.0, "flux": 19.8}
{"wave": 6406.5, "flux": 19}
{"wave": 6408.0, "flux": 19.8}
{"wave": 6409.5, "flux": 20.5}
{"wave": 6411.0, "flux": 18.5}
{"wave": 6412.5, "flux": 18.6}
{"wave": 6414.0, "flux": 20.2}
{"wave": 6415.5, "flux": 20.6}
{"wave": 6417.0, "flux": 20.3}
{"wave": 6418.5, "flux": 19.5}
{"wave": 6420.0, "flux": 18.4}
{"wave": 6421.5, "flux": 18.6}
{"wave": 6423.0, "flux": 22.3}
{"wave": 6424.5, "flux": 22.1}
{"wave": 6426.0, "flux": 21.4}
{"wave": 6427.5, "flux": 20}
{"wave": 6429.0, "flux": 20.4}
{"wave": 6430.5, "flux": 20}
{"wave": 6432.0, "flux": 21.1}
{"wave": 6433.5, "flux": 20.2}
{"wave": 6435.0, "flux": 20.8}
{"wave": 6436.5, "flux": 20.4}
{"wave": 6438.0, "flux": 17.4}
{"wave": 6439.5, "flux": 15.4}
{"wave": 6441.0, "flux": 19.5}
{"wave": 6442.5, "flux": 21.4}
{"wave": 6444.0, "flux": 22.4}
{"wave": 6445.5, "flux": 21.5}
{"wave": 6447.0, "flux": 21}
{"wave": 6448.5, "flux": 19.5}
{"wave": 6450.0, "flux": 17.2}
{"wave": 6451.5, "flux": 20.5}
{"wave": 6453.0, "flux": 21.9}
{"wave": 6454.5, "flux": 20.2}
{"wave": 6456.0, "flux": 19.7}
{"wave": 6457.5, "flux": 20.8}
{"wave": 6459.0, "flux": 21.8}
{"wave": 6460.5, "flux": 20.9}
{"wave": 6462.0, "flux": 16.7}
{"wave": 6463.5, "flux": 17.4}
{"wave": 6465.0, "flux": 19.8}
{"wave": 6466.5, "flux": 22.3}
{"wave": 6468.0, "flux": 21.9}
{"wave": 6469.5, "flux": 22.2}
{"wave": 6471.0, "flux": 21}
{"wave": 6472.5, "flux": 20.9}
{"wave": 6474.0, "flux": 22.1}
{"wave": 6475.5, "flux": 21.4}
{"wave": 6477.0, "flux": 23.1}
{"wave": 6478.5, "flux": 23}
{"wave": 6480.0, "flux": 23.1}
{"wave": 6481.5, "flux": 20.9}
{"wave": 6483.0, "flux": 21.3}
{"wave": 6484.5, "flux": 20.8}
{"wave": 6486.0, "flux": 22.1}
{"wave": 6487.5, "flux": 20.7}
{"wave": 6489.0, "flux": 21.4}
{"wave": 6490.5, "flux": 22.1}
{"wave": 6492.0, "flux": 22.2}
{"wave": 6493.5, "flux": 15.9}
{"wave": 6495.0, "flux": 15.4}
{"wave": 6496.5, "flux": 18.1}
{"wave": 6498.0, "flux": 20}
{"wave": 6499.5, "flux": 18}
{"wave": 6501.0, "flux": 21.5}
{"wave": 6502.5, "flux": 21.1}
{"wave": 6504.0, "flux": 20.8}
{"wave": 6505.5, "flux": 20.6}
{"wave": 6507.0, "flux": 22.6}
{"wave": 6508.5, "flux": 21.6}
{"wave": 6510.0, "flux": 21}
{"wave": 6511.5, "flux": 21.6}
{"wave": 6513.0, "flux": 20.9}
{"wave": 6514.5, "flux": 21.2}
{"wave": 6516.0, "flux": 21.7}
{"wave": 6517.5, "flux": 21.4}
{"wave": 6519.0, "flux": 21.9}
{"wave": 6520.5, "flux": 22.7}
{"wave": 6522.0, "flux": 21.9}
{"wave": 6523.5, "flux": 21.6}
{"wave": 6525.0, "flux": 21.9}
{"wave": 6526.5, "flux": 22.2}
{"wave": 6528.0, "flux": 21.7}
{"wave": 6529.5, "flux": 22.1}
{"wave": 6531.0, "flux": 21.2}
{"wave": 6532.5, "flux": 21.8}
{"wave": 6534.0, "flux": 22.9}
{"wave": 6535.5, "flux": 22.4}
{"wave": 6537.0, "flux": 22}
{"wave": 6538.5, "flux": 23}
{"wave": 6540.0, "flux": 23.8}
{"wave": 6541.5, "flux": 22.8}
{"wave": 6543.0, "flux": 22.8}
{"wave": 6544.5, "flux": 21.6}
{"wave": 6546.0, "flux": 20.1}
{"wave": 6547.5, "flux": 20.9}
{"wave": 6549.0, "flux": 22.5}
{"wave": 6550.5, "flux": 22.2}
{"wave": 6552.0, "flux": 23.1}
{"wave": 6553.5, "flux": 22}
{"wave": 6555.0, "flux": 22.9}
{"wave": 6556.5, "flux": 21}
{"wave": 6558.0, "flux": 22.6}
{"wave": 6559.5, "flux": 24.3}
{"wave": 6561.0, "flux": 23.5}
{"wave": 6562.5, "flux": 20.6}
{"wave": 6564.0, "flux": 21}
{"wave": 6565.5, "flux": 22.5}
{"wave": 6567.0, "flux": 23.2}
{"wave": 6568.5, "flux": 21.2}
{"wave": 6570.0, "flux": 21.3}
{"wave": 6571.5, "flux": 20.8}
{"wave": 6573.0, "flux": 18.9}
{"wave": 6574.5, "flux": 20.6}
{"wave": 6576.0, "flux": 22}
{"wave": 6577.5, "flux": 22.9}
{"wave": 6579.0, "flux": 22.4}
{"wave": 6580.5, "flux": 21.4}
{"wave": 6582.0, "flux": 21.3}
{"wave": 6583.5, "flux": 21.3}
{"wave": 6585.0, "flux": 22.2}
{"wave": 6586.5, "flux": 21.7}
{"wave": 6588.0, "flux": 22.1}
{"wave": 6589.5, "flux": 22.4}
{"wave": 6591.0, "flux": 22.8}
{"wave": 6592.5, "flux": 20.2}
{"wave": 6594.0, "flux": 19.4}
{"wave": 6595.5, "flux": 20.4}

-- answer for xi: 37.7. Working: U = 19.4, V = 18.3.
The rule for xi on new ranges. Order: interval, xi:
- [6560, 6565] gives 45.4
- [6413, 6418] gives 40.8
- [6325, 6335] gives 41.3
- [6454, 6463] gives 41.7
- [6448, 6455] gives 41.8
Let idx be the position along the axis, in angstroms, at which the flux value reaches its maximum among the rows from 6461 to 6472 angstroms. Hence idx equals 6466.5 angstroms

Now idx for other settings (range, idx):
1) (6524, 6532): 6526.5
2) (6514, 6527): 6520.5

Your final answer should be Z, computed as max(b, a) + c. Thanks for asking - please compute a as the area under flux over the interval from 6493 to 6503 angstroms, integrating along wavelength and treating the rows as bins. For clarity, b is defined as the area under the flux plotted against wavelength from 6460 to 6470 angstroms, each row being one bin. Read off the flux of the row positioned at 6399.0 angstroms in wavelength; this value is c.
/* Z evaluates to 220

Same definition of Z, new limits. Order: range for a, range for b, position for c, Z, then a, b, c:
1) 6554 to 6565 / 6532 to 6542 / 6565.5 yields 267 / 245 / 227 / 22.5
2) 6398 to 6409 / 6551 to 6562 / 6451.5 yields 270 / 210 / 250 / 20.5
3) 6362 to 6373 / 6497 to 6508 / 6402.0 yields 246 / 206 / 227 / 18.9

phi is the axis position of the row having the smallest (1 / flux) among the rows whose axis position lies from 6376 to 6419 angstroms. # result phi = 6415.5 angstroms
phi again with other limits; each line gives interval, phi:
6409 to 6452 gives 6444.0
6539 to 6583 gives 6559.5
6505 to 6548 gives 6540.0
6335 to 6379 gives 6348.0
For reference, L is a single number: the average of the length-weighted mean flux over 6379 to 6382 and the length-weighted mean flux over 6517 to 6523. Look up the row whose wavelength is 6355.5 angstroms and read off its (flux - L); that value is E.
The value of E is 0.1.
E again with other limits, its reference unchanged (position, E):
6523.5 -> 2.2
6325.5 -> -0.6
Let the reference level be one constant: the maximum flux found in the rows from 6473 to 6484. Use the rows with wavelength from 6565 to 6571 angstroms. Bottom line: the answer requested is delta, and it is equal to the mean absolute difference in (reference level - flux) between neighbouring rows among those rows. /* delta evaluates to 0.93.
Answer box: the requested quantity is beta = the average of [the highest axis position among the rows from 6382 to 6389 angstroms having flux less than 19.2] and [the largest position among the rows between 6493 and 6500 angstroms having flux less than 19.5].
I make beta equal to 6444.0 angstroms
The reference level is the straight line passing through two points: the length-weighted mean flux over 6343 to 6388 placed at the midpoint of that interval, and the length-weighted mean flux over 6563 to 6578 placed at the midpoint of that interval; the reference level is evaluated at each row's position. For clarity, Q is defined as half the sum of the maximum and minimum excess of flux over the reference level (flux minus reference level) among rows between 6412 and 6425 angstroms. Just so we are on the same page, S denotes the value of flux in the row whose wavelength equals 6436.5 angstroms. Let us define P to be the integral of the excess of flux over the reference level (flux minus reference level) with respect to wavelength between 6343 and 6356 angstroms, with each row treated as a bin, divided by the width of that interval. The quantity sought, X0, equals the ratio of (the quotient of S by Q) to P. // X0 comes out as 17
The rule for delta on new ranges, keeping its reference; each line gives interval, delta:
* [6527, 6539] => 0.70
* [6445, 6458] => 1.54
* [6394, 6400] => 0.97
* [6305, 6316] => 1.18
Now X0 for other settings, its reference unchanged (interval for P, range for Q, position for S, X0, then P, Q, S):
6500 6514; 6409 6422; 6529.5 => 910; 0.6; 0.0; 22.1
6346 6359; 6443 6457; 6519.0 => -539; 1.2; 0.0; 21.9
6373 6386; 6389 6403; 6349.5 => 46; -0.7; -0.6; 21.5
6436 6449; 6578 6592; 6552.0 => 1013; 0.1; 0.4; 23.1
